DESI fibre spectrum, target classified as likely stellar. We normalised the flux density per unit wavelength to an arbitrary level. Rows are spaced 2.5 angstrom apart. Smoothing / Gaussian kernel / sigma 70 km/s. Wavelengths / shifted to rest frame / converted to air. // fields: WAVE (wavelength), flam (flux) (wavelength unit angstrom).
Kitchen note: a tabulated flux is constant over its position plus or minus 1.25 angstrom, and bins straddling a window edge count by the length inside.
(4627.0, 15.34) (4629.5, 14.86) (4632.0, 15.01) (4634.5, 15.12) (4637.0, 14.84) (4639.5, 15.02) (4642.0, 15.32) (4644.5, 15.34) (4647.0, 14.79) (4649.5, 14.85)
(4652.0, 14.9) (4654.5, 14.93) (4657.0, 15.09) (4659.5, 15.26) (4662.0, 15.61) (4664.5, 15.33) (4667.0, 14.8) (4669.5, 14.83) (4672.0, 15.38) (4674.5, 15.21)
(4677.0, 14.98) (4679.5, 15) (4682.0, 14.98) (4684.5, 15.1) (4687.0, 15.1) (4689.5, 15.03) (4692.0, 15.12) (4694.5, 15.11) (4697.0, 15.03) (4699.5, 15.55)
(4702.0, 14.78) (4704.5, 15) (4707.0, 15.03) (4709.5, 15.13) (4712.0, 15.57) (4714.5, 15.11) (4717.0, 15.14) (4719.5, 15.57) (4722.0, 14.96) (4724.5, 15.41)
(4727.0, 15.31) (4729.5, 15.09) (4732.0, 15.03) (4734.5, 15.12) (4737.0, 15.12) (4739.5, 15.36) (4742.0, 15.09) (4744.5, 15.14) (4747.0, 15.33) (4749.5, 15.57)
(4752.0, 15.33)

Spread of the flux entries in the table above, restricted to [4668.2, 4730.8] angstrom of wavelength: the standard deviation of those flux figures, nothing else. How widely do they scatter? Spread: 0.21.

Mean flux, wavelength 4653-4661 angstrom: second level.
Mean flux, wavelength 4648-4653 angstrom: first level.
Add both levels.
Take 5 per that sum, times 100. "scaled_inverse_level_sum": 16.7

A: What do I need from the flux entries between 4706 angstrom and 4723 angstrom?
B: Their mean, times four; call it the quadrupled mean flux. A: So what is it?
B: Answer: 60.9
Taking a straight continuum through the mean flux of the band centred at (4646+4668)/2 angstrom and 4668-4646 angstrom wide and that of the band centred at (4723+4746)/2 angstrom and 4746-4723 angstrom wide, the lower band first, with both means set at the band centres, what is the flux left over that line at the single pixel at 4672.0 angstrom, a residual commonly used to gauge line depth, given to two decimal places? 0.29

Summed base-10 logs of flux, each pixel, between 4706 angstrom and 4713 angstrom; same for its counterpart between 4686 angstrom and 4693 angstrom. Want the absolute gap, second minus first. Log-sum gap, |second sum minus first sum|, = 0.014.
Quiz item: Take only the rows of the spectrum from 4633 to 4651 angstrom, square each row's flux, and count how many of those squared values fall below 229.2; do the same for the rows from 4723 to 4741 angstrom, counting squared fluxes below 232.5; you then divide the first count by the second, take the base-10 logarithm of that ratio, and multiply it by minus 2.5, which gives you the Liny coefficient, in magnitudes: -0.24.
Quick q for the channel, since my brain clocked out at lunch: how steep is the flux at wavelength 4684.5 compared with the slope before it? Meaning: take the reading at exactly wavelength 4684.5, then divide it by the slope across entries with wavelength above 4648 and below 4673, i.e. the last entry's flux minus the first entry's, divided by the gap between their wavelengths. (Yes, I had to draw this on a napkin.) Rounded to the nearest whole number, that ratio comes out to 641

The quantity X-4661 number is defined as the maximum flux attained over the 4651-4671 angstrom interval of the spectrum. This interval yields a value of 15.61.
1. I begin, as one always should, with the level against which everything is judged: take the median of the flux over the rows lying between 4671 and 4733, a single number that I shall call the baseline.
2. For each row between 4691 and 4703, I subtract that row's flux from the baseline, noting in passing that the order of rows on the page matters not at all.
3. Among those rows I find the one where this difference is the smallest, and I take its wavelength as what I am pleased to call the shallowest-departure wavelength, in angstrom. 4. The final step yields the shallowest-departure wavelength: 4699.5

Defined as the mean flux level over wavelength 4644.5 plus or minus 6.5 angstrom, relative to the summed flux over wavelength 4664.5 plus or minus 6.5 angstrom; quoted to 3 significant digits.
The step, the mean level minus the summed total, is -60.8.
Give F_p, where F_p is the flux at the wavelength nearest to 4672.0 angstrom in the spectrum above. 15.38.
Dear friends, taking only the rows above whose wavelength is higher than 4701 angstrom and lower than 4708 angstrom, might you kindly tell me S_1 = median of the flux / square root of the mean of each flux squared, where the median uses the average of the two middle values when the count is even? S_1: 1.00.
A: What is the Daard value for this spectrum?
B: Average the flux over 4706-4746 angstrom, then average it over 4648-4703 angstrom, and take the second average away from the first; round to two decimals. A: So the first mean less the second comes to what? 0.11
